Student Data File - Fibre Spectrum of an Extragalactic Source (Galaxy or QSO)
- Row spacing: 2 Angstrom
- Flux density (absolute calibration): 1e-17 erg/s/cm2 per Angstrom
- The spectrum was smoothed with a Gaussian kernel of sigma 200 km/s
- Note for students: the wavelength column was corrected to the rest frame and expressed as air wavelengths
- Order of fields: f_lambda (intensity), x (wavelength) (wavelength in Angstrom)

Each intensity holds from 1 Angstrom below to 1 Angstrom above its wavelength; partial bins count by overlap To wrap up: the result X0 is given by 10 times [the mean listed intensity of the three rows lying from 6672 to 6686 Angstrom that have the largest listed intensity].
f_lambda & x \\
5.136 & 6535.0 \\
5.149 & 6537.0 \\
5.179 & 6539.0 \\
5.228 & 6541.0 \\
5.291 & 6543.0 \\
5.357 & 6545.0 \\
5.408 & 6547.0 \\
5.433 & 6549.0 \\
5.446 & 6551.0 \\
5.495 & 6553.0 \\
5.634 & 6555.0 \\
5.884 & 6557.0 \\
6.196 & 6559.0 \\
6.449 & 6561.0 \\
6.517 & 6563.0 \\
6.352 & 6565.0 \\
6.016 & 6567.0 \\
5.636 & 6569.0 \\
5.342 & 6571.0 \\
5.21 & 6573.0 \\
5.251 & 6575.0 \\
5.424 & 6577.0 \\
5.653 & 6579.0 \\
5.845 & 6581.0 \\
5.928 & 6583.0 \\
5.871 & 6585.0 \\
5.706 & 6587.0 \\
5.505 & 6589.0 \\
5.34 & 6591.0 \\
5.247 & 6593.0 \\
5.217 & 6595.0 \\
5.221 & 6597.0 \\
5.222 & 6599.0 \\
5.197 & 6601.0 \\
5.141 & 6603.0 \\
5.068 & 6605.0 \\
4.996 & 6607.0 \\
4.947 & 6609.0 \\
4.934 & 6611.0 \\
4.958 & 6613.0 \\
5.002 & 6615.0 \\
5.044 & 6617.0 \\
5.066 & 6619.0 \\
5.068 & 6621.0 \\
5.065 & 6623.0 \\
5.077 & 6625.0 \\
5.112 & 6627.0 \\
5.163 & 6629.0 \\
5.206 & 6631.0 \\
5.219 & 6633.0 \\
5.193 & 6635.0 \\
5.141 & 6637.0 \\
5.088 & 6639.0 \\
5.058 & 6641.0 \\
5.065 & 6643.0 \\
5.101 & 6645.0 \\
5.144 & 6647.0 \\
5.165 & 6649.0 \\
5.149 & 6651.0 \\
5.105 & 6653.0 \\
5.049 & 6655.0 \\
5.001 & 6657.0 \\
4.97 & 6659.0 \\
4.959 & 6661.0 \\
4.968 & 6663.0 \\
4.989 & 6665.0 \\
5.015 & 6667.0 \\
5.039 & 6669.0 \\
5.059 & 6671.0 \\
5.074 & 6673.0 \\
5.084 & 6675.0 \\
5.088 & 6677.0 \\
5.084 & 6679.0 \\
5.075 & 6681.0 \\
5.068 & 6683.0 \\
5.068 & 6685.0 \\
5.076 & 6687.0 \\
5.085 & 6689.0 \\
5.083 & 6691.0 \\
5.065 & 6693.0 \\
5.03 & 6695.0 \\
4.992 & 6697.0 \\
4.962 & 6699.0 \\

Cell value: 50.9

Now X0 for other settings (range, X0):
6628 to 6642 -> 52.1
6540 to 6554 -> 54.6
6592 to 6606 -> 52.3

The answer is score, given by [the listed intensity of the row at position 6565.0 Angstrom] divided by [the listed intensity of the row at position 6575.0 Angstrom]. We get 1.210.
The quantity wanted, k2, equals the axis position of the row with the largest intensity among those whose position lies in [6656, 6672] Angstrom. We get 6671.0 Angstrom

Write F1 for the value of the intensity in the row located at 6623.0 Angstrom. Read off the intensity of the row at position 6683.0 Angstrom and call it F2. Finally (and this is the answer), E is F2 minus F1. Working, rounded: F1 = 5.065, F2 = 5.068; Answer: 0.00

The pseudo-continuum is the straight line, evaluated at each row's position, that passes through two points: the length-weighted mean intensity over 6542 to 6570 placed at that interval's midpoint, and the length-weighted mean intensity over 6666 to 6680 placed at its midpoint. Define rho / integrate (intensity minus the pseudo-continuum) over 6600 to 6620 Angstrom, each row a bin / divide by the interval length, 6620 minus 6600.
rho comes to -0.42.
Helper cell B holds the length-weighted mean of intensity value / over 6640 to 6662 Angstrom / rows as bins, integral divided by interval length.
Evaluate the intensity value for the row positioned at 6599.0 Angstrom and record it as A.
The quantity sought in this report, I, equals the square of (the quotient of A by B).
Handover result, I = 1.06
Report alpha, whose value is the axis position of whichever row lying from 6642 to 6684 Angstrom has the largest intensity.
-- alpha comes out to 6649.0 Angstrom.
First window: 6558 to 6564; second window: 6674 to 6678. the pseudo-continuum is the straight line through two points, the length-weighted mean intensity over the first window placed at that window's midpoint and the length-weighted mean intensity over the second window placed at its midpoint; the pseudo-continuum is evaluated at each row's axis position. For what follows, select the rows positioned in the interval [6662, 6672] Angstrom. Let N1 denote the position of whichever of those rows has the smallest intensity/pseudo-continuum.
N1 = 6663.0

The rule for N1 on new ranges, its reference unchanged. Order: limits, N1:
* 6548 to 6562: 6549.0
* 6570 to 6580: 6573.0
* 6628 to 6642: 6629.0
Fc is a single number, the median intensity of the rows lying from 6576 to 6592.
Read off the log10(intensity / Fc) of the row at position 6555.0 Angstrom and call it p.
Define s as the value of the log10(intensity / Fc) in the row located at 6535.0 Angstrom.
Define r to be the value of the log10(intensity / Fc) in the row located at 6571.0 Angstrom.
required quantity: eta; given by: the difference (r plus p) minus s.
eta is 0.01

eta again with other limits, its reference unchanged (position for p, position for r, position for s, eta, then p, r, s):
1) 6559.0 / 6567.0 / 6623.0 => 0.11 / 0.038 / 0.025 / -0.050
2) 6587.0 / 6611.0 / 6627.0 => -0.01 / 0.002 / -0.061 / -0.046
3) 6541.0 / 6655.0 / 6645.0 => -0.04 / -0.036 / -0.051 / -0.047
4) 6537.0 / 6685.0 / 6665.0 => -0.04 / -0.043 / -0.049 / -0.056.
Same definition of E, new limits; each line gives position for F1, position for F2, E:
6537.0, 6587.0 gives 0.56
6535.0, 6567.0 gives 0.88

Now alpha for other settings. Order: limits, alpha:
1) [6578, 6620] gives 6583.0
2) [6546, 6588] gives 6563.0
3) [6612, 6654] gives 6633.0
